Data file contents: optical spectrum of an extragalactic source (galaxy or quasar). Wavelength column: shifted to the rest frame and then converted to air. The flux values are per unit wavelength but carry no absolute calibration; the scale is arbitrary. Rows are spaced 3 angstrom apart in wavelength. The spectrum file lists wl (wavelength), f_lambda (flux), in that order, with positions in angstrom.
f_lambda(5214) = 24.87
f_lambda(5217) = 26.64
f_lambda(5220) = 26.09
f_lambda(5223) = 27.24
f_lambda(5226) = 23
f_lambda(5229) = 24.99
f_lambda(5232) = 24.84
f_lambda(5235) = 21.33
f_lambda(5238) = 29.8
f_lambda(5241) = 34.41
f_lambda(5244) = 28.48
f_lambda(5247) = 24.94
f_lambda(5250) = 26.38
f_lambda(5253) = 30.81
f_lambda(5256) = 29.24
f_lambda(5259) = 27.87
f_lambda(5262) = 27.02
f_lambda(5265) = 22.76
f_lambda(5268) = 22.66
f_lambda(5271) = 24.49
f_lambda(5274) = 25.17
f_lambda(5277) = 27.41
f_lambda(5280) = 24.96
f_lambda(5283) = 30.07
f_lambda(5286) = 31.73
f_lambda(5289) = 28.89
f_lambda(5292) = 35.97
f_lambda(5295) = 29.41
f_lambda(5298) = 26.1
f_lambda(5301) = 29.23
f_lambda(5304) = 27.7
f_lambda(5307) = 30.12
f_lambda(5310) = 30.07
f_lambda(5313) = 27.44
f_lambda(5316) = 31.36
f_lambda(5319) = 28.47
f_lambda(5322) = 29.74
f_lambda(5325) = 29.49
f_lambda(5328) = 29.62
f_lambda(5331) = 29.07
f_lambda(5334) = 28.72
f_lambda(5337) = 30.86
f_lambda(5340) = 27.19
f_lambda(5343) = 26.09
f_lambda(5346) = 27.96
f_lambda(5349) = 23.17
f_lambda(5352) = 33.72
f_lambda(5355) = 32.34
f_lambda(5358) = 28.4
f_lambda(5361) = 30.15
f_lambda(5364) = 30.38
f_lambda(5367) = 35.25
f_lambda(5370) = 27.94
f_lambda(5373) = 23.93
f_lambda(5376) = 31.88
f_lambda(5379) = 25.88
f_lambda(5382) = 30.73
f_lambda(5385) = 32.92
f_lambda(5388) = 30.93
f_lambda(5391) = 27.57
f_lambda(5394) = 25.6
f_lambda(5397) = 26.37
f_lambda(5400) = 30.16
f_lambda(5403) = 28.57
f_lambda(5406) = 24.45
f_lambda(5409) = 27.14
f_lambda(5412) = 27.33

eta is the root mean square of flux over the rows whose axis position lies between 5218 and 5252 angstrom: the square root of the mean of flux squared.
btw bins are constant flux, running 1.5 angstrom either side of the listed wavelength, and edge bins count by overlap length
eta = 27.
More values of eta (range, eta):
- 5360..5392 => 30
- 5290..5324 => 30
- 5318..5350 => 28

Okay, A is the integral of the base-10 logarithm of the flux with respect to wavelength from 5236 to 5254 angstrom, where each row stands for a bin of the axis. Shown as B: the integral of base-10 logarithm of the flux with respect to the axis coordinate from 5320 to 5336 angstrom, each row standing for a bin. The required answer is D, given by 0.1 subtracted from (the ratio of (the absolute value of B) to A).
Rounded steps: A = 26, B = 23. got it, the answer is 0.8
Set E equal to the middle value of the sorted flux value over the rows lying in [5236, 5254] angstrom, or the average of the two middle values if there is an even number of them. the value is 29.1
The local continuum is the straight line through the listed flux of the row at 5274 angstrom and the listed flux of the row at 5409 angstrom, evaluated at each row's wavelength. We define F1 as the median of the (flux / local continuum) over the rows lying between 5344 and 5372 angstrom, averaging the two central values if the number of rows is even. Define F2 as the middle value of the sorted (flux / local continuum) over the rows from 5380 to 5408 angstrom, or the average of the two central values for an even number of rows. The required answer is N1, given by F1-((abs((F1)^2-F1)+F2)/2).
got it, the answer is 0.53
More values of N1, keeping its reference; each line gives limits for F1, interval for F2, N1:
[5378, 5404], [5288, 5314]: 0.45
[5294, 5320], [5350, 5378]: 0.49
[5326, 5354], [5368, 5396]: 0.52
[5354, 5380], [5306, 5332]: 0.49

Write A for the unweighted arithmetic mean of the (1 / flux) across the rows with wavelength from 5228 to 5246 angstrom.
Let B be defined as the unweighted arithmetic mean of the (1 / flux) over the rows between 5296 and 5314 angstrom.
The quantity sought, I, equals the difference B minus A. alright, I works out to -0.002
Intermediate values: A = 0.0375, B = 0.0353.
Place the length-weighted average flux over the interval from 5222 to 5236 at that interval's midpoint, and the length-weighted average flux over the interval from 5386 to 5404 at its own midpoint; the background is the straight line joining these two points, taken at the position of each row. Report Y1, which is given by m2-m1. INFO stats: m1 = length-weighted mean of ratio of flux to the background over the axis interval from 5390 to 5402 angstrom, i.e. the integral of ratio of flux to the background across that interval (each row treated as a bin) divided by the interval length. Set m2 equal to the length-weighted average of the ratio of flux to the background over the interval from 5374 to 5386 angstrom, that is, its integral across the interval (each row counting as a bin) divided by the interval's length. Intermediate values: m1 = 0.97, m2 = 1.072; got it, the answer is 0.10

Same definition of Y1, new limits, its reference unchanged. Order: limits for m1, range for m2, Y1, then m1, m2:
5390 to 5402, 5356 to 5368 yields 0.15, 0.97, 1.124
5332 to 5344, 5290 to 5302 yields 0.11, 1.05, 1.164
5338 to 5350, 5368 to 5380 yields 0.02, 0.98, 1.000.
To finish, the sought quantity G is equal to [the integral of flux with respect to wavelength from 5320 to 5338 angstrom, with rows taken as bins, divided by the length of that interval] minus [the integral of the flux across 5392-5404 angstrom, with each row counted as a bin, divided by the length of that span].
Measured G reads 1.9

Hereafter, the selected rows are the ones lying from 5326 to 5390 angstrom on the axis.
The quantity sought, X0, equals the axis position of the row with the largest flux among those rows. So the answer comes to 5367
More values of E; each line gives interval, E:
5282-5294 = 30.9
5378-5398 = 27.6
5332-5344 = 28.0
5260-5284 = 25.1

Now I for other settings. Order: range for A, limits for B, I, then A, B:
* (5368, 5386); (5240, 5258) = 0.000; 0.0351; 0.0348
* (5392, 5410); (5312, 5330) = -0.003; 0.0371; 0.0341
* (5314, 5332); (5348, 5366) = 0.000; 0.0338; 0.0342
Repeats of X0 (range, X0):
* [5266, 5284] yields 5283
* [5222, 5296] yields 5292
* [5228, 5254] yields 5241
